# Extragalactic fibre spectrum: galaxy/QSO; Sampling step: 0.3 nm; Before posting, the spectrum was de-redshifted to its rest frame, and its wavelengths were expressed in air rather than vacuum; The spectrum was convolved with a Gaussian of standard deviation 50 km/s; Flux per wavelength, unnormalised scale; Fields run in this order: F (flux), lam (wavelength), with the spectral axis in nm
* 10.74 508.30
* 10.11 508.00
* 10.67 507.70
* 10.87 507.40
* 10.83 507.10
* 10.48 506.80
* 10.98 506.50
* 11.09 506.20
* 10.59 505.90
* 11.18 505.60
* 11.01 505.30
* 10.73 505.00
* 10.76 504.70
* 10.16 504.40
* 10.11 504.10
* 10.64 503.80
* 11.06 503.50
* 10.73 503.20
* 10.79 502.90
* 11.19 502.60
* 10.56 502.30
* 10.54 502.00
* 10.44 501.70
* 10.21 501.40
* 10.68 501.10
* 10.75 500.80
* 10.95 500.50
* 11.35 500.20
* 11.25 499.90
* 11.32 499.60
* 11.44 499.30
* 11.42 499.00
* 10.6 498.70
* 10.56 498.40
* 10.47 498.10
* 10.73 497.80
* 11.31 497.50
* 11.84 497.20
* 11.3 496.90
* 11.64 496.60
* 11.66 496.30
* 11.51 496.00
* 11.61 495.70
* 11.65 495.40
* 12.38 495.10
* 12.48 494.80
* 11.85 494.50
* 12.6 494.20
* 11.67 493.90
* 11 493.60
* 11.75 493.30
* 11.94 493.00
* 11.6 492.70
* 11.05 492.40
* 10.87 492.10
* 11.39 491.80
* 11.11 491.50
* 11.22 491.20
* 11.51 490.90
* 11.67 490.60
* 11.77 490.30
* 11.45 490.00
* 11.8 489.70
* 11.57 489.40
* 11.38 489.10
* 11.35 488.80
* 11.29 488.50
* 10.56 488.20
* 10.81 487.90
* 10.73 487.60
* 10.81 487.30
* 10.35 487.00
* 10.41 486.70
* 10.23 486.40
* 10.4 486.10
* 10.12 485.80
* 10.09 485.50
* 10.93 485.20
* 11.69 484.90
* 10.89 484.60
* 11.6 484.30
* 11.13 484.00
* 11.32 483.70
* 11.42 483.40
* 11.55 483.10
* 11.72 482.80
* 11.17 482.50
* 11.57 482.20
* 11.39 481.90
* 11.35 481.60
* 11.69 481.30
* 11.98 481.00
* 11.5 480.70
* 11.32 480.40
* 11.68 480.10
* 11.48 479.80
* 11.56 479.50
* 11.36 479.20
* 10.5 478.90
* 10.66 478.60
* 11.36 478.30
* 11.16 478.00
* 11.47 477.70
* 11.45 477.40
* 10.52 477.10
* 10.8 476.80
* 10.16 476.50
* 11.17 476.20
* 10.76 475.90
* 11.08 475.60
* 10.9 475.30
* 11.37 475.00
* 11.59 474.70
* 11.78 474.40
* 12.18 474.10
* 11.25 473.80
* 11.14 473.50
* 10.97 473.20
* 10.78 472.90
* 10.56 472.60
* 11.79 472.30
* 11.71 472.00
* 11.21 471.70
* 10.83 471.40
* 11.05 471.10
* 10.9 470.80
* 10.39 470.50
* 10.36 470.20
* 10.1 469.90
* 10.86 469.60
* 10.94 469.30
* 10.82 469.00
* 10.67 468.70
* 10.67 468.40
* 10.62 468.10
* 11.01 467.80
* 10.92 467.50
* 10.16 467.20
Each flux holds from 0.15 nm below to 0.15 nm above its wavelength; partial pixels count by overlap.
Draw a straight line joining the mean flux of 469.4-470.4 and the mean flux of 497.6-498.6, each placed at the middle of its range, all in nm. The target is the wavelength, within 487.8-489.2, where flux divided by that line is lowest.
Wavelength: 488.20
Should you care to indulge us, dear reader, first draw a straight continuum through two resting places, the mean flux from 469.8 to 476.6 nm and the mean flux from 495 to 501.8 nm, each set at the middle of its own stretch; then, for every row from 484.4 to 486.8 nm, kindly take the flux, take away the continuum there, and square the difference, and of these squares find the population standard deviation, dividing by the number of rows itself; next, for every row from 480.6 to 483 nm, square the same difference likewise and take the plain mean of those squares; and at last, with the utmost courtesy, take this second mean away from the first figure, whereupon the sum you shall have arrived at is 0.1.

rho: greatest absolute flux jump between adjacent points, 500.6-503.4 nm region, 0.63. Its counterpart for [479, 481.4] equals 0.48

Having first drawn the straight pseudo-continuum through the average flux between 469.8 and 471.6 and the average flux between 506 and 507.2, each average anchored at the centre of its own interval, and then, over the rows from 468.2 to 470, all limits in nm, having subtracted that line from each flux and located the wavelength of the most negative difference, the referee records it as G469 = 469.90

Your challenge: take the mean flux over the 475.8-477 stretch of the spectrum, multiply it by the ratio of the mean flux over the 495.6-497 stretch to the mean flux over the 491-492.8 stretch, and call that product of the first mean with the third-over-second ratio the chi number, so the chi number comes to 11.0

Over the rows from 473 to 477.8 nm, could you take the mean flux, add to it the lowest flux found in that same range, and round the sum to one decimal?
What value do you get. 21.3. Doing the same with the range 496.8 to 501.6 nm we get 21.2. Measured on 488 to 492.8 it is 21.9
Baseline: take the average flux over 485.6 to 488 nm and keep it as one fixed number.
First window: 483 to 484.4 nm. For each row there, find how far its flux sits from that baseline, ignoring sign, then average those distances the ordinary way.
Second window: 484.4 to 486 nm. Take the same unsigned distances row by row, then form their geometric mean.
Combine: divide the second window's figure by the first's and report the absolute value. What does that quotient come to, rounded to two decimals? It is 0.54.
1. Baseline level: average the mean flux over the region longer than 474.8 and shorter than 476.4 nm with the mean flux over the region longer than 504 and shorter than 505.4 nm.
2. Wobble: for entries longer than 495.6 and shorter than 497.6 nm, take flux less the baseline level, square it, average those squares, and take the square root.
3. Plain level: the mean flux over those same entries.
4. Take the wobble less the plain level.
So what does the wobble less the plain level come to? -10.78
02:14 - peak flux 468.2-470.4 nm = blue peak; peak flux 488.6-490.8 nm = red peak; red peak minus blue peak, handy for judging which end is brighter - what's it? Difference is 0.9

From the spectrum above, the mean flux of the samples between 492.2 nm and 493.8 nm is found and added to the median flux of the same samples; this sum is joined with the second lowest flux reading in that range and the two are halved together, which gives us 17.1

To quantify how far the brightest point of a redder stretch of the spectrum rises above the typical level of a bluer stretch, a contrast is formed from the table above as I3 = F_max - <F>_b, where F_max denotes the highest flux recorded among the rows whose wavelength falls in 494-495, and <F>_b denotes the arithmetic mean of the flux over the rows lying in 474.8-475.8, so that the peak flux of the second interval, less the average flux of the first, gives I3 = 1.5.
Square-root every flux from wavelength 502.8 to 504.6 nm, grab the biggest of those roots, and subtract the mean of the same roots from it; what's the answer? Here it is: 0.073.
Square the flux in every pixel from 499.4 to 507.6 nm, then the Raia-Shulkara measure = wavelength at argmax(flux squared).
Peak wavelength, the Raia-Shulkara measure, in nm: 500.20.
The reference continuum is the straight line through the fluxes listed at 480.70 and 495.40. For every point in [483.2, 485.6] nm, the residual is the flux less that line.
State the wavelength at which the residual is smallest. 485.50 nm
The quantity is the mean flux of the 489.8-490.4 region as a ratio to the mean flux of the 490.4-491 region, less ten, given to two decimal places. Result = -9.00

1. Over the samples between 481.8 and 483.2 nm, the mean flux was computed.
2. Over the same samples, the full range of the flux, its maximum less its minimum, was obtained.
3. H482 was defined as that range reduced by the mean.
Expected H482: -10.9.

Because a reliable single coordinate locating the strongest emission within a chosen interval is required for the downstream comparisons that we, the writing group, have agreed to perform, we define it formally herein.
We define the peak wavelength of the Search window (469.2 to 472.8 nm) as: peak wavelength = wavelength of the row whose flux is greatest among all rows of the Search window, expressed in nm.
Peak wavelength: 472.30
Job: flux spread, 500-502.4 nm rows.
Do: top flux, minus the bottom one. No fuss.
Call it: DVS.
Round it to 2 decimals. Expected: 1.14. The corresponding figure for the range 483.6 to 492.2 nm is 1.71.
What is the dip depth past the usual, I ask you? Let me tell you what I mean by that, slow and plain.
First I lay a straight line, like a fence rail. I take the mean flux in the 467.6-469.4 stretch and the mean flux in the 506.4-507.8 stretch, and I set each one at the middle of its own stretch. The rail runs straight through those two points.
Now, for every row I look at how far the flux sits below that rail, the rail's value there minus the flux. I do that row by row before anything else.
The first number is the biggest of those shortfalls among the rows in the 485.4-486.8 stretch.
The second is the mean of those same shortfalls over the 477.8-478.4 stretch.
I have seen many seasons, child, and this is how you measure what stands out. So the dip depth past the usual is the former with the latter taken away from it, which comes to 1.2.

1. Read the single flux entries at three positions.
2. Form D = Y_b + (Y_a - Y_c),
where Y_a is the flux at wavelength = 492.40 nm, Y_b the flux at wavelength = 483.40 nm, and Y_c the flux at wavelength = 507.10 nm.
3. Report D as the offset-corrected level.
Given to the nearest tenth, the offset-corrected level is 11.6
